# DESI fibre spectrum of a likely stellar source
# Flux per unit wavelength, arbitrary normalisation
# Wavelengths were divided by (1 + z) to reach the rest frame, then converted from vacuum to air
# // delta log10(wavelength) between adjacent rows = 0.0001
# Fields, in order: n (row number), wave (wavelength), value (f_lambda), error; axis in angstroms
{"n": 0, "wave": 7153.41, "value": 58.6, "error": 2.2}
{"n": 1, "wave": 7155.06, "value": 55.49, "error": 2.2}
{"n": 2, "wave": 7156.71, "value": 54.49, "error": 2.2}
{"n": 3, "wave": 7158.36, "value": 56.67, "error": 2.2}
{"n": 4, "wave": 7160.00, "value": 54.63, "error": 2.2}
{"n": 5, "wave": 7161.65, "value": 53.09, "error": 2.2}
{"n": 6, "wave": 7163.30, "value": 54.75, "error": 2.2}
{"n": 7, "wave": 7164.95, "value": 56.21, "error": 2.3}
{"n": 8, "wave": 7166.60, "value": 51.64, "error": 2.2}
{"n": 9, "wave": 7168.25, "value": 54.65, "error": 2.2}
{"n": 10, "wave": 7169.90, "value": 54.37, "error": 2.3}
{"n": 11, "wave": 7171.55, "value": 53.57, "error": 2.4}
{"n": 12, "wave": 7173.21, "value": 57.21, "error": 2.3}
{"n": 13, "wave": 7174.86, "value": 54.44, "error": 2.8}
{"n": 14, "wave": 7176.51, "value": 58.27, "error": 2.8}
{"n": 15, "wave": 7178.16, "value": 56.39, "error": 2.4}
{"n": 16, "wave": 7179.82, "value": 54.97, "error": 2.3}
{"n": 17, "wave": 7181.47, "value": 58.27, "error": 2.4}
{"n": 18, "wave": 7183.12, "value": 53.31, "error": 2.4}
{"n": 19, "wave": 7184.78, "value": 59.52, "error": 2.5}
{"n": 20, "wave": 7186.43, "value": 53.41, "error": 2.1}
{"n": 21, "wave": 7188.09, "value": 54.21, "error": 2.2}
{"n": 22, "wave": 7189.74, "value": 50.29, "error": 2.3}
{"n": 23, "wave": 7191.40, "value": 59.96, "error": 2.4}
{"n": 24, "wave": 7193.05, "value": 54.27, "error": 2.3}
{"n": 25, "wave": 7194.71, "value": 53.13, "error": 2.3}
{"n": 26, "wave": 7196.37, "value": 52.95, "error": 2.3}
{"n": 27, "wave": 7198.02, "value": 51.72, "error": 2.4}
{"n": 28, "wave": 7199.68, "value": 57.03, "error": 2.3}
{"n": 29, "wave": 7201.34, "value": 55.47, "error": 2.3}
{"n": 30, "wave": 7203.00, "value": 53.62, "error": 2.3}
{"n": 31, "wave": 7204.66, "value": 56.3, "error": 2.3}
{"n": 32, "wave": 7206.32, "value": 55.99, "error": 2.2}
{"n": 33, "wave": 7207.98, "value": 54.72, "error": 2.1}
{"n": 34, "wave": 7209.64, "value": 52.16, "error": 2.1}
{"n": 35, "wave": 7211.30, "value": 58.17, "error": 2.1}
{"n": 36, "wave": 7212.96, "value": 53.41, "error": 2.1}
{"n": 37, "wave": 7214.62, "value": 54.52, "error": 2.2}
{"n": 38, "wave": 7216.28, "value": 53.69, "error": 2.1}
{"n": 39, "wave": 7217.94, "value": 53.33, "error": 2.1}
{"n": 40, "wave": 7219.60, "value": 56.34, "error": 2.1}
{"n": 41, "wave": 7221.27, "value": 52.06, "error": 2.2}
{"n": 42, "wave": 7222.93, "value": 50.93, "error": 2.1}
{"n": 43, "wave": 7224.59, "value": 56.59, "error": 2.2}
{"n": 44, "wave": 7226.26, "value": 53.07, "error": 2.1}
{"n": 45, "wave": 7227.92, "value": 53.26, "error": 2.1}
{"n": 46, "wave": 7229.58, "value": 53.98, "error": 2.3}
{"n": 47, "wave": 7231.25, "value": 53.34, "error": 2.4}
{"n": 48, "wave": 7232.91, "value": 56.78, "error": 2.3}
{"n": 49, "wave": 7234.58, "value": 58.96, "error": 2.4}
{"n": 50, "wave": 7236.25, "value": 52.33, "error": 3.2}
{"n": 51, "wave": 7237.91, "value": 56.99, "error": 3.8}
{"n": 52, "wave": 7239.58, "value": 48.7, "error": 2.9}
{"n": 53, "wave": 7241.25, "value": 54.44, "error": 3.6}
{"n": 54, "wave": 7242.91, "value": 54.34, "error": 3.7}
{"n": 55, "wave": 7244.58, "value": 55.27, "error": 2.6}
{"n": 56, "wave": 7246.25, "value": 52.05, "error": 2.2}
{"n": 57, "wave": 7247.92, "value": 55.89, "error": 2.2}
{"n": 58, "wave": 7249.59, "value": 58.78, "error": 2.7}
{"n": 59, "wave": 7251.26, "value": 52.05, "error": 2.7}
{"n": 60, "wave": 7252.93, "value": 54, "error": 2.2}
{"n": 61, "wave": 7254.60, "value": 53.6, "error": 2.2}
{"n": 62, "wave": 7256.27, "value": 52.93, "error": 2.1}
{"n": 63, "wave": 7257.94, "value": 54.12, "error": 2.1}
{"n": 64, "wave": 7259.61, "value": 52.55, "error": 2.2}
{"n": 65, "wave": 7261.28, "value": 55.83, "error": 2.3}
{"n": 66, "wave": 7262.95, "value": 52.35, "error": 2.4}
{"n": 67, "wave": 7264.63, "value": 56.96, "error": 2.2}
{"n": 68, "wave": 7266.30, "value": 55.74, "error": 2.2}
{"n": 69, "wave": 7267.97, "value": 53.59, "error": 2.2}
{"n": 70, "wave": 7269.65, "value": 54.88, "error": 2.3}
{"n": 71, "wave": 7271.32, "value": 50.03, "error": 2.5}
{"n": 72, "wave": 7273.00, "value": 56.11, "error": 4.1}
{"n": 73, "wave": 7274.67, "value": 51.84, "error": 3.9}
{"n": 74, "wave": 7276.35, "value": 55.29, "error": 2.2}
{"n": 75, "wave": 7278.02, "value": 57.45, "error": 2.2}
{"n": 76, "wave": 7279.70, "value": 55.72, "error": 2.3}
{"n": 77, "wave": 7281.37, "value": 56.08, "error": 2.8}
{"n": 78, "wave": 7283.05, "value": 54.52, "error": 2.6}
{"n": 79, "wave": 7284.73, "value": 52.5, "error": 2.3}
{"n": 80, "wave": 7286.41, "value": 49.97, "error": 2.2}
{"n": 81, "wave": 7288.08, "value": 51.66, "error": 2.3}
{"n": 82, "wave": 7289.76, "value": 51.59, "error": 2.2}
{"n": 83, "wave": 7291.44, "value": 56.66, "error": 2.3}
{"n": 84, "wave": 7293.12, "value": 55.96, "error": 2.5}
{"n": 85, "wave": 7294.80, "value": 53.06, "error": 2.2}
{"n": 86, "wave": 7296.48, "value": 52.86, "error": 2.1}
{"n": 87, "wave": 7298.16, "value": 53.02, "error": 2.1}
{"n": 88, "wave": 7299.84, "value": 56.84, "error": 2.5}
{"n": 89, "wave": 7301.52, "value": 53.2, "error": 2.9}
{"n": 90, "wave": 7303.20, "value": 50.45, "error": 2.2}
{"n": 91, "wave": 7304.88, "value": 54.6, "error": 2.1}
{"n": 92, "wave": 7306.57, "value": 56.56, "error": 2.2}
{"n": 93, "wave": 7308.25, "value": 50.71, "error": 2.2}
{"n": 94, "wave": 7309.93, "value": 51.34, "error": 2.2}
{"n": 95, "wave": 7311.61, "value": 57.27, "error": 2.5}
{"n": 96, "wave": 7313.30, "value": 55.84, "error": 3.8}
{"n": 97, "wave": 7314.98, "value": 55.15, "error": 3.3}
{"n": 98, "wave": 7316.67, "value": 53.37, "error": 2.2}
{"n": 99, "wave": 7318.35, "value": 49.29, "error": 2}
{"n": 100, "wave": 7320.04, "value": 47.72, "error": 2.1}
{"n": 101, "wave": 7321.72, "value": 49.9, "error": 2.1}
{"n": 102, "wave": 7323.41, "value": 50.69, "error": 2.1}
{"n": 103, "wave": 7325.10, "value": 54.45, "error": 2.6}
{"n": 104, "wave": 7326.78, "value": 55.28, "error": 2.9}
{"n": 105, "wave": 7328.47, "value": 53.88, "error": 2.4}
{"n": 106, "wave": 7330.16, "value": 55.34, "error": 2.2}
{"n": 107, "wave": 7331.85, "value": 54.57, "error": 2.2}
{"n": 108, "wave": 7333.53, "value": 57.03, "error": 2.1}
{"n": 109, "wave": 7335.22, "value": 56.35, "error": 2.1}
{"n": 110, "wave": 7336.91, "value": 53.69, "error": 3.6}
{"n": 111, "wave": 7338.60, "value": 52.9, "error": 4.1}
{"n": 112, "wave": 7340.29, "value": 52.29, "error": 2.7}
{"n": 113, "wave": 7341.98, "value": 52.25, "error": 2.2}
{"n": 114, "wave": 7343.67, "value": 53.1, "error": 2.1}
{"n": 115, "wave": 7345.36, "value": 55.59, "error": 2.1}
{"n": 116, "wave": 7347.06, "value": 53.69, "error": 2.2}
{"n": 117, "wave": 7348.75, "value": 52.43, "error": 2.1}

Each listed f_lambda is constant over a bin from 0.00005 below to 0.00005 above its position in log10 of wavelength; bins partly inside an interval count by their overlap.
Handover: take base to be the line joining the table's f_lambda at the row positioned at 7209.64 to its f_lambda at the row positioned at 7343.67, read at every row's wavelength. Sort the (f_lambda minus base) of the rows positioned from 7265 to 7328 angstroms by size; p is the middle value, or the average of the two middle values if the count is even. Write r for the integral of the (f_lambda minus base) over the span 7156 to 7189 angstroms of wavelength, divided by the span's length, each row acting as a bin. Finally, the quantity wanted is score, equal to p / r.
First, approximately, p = 1.0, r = 3.3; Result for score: 0.3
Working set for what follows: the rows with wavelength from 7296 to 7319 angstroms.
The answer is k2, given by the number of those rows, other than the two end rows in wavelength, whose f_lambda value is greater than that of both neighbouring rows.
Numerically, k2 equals 3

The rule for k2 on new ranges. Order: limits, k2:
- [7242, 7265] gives 5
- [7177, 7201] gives 4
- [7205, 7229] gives 4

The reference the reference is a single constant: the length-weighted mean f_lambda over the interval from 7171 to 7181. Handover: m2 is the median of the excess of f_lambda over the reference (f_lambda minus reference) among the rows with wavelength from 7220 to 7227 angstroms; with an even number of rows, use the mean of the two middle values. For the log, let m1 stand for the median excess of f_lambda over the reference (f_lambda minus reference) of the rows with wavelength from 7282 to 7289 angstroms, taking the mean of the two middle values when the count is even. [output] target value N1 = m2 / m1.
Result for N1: 0.87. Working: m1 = -3.8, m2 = -3.4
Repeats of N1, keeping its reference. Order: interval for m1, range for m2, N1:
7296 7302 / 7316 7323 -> 2.25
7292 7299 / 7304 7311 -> 1.02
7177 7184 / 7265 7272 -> 6.81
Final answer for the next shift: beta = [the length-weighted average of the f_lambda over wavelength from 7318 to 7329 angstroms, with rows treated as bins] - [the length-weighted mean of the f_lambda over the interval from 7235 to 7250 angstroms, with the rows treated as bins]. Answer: -2.7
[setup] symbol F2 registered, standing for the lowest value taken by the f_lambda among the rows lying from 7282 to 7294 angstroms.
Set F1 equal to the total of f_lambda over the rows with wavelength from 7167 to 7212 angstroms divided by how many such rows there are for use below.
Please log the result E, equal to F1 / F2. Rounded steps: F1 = 55.1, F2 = 49.97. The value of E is 1.10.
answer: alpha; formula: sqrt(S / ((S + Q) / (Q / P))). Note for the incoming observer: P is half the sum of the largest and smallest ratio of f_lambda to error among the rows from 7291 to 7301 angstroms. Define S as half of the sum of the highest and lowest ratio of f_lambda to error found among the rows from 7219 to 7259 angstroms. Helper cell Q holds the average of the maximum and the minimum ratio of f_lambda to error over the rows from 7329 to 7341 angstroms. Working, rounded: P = 23.8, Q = 20.0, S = 20.8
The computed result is 0.654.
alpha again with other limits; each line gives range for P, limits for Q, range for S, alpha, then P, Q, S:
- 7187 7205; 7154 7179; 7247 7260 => 0.696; 23.3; 22.6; 22.5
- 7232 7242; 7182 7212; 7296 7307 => 0.767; 19.8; 24.6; 22.2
